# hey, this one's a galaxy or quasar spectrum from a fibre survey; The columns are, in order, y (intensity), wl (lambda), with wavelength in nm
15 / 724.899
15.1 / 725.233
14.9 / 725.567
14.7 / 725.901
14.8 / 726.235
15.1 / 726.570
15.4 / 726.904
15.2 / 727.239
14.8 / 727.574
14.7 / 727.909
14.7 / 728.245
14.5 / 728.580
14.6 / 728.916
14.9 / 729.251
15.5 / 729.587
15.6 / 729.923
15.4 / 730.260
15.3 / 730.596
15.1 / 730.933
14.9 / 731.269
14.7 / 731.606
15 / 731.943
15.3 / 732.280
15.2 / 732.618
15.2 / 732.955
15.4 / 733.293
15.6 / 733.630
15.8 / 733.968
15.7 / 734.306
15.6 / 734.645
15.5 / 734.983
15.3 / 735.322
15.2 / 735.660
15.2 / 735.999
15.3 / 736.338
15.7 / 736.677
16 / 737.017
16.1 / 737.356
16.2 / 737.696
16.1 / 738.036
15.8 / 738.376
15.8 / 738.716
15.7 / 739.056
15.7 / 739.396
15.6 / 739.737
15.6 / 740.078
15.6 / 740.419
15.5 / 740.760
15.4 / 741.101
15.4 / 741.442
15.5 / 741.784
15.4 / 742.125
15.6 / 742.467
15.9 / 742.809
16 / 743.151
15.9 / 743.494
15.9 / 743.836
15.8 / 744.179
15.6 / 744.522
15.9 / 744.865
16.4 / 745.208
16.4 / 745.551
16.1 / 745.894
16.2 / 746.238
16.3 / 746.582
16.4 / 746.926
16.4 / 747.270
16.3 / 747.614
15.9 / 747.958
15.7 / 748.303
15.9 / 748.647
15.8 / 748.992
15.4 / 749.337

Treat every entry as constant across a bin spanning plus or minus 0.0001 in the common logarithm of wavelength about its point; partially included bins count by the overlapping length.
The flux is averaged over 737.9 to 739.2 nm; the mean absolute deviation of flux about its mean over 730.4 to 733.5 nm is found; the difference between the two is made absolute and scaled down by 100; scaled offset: 0.157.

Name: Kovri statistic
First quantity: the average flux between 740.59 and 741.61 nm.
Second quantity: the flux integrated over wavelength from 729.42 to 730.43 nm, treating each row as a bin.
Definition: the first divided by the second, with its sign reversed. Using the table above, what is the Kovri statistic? -0.99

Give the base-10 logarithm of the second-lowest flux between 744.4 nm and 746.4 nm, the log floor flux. 1.20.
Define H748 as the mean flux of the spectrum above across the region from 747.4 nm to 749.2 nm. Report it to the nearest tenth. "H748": 15.9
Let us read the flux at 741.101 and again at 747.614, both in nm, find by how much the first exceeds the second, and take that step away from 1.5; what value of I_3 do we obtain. 2.40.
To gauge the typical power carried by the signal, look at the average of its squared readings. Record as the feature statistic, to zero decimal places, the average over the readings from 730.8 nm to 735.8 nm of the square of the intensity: 234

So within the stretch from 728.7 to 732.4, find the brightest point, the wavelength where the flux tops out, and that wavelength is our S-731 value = 729.923 nm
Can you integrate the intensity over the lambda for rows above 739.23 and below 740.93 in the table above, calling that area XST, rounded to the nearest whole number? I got 27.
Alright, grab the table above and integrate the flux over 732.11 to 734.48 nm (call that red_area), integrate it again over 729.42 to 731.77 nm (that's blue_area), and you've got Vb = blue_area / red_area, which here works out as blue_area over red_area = 0.98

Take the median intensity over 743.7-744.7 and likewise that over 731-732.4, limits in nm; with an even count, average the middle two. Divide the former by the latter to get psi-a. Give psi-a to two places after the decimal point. 1.06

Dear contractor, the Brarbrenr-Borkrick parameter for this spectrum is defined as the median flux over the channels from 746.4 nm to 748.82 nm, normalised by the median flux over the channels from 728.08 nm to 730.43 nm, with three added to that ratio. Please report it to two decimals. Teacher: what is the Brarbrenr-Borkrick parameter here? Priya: 4.09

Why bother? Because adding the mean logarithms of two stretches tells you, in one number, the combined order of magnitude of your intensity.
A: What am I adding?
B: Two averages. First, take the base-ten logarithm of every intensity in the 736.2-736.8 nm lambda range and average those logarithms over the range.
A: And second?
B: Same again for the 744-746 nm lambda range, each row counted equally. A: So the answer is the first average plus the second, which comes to 2.395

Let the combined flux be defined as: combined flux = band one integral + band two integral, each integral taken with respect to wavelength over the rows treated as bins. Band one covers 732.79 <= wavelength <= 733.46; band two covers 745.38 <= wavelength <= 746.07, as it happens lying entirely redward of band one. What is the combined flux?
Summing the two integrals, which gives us 21.5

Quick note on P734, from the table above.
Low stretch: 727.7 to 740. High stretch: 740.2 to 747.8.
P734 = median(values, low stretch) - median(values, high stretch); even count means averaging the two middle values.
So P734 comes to -0.5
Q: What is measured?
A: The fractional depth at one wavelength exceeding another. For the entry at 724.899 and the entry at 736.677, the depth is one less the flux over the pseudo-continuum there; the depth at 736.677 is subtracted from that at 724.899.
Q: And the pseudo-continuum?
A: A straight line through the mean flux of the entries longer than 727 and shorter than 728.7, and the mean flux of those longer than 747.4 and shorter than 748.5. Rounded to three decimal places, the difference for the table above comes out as -0.001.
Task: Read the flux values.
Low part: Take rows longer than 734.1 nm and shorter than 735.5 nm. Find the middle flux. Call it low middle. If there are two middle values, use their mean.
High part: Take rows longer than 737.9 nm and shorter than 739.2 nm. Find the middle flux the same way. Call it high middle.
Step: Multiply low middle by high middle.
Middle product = 246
